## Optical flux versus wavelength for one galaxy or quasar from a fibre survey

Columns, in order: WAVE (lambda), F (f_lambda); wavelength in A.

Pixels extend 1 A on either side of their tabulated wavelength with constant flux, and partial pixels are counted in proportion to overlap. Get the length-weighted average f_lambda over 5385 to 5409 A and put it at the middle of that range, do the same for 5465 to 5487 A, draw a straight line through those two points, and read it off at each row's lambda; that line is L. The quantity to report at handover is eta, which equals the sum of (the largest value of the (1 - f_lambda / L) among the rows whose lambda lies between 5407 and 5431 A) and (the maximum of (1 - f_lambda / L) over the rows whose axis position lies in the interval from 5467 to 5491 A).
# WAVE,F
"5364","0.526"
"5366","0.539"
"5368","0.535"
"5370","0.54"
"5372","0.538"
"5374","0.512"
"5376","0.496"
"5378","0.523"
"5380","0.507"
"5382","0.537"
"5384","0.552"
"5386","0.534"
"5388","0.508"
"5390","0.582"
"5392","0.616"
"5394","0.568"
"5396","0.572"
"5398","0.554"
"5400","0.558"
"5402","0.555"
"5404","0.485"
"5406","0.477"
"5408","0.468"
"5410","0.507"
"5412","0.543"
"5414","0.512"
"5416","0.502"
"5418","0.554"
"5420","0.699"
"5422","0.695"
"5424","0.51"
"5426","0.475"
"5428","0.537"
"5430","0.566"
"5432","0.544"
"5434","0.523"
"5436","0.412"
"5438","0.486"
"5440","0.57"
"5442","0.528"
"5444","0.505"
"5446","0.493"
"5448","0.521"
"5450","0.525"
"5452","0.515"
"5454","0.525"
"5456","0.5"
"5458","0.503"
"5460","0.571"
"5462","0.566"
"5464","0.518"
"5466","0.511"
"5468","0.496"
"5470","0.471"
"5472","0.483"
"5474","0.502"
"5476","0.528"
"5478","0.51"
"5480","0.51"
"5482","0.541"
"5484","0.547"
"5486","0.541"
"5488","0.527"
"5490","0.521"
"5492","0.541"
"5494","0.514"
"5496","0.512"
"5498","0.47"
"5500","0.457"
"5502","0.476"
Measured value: 0.21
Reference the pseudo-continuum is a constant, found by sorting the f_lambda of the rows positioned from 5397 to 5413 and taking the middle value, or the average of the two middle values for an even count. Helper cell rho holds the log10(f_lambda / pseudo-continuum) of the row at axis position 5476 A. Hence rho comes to 0.00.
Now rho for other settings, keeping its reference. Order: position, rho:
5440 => 0.04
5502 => -0.04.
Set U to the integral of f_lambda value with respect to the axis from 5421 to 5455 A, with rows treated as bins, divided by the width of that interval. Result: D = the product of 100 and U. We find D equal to 52.5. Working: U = 0.525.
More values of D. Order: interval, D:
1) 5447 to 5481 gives 51.5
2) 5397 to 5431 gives 54.1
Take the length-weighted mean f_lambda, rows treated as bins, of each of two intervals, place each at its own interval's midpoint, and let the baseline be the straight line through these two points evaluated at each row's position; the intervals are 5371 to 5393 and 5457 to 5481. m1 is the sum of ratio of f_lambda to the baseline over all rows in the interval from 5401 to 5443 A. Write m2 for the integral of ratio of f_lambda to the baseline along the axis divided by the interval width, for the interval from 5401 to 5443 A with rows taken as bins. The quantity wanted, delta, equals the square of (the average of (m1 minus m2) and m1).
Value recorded 428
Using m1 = 21.2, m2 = 1.01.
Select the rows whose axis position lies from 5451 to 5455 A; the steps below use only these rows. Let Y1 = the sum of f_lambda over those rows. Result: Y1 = 1.04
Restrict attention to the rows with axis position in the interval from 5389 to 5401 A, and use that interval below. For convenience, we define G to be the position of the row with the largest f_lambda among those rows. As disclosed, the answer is 5392 A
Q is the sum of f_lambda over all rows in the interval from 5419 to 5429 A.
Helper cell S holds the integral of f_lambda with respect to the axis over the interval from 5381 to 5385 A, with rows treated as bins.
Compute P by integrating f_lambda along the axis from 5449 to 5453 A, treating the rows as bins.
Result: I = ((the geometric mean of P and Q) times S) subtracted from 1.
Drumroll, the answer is -4.4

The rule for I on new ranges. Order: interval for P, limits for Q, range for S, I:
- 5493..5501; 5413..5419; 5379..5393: -18.0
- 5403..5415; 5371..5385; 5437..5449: -28.1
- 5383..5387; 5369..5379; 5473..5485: -13.9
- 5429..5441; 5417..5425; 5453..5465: -23.9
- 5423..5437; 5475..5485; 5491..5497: -12.6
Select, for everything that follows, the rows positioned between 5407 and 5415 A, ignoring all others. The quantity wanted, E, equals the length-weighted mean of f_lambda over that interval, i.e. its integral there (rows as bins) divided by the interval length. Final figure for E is 0.51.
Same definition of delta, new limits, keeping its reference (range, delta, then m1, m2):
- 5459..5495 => 318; 18.4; 1.02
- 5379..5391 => 30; 6.0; 1.00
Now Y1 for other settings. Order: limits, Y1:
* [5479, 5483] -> 1.05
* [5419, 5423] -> 1.39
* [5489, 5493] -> 1.06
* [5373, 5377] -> 1.01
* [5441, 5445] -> 1.03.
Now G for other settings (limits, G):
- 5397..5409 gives 5400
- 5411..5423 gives 5420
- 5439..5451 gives 5440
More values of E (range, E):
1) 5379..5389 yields 0.53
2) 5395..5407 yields 0.53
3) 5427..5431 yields 0.55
